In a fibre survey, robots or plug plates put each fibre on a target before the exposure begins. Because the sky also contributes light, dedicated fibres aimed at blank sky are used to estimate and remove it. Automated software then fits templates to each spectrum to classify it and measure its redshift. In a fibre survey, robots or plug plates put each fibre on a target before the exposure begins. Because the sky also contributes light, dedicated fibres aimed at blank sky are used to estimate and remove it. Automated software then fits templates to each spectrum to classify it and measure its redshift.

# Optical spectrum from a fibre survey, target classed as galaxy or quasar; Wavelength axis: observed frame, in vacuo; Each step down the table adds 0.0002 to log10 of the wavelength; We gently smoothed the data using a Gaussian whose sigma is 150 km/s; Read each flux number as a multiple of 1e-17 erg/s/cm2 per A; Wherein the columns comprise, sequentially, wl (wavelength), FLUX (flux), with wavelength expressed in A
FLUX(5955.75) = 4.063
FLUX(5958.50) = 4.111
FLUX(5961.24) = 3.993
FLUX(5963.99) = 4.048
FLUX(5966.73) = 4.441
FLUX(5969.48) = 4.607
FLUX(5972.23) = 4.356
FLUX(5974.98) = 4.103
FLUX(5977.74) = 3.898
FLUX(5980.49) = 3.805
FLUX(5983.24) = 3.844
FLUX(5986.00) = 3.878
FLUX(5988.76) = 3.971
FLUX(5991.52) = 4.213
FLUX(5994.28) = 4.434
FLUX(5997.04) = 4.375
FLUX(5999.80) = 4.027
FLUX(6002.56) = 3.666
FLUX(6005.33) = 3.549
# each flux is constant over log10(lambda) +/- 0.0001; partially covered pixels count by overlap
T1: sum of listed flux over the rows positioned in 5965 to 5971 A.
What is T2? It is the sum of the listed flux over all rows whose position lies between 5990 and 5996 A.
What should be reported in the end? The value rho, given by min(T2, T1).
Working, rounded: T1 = 9.05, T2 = 8.6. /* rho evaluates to 8.65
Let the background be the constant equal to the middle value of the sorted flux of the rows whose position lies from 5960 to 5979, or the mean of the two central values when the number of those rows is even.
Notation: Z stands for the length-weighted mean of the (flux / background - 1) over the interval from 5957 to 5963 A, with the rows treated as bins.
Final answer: -0.012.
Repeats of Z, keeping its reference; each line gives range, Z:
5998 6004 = -0.054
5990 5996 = 0.052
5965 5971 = 0.095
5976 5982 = -0.058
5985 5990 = -0.043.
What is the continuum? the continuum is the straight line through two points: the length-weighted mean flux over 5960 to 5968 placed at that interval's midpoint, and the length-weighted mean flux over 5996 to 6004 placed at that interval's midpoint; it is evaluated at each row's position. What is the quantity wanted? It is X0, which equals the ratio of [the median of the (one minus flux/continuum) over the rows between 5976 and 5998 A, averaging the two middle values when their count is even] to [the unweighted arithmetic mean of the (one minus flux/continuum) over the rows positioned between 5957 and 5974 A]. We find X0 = -1.3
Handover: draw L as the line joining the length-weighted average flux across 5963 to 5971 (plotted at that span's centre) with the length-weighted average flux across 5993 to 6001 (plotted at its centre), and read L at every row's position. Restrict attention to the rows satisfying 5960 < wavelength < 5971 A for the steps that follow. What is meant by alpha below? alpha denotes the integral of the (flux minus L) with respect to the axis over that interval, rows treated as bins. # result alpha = -1.2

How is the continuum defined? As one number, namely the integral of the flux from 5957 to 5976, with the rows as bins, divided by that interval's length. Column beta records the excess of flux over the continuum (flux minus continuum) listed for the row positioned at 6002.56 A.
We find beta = -0.6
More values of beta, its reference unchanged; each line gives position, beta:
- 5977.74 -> -0.3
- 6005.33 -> -0.7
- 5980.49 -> -0.4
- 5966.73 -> 0.2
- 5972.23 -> 0.1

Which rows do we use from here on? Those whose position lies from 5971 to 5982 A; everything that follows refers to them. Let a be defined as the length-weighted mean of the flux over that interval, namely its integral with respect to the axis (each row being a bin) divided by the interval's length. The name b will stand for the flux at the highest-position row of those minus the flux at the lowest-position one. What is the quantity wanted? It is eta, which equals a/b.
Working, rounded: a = 4.03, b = -0.6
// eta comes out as -7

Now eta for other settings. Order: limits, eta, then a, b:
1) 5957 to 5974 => 17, 4.25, 0.2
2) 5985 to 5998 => 8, 4.18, 0.5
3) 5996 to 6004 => -6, 4.00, -0.7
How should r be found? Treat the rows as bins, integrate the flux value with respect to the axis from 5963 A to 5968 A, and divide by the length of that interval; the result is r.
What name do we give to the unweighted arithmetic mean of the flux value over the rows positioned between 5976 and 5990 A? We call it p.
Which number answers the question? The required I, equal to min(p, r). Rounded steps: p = 3.9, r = 4.26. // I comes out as 3.88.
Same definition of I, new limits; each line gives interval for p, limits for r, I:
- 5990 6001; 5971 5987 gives 3.98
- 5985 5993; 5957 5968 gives 4.02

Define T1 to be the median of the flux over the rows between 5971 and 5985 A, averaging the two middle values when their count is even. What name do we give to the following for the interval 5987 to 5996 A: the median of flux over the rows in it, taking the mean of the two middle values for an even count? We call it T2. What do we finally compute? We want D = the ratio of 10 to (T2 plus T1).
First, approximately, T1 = 3.90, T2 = 4.21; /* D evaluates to 1.23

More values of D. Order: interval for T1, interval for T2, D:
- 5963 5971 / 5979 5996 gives 1.20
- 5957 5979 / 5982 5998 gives 1.22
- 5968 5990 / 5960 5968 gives 1.25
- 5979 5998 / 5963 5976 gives 1.20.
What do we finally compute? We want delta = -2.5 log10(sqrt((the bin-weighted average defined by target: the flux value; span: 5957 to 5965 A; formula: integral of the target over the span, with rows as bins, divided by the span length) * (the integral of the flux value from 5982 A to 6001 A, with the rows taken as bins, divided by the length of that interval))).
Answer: -1.53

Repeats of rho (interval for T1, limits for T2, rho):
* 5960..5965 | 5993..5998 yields 8.04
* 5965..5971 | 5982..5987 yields 7.72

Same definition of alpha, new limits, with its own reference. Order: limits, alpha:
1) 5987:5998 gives -0.8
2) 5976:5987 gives -5.2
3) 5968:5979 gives -1.3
